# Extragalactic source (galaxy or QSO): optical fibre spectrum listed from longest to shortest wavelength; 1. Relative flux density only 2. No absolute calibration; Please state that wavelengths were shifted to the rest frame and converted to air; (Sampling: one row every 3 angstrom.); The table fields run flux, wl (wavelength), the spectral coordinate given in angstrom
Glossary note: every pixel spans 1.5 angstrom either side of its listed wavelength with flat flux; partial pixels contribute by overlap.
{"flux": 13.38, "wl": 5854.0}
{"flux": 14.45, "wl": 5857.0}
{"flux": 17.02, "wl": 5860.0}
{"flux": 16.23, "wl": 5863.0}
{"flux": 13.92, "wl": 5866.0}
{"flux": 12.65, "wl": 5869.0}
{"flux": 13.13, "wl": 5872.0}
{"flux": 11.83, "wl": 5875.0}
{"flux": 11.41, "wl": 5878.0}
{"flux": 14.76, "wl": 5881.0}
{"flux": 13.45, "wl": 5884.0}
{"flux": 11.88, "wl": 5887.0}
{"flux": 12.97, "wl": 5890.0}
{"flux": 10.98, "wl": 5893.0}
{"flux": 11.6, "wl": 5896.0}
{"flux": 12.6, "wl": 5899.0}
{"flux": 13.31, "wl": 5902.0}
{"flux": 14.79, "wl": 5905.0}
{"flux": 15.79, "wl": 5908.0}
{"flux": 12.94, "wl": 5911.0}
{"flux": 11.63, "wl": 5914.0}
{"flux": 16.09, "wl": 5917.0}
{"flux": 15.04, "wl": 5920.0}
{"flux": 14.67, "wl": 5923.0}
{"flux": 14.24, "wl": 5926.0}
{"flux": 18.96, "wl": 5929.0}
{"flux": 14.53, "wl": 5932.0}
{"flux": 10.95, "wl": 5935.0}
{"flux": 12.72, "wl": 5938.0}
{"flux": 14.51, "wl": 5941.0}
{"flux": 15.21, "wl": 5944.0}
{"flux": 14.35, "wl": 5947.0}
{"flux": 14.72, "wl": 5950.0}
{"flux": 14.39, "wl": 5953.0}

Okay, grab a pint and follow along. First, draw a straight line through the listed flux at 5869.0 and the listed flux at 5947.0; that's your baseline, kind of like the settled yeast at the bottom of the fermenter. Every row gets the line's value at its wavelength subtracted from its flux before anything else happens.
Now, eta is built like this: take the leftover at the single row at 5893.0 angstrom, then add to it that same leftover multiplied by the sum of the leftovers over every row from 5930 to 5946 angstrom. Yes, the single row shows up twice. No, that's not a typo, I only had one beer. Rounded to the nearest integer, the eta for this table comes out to 4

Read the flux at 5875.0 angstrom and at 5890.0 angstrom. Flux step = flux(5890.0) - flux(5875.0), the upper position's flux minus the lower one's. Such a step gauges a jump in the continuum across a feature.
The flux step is 1.1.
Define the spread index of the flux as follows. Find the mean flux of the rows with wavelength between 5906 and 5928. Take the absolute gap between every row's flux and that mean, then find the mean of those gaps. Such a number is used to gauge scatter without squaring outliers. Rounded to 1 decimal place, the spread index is 1.2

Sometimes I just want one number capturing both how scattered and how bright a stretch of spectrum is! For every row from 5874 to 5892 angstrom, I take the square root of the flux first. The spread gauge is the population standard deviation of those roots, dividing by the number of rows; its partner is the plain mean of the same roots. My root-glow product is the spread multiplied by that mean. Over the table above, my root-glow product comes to 0.57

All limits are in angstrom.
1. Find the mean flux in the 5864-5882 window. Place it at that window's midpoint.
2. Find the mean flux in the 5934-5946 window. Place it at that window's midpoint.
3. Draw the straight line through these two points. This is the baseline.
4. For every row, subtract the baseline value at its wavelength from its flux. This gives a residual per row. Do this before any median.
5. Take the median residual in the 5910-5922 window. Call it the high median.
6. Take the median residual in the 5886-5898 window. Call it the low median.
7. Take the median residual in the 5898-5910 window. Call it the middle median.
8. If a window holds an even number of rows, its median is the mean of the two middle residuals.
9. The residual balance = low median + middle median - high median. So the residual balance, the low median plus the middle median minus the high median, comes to -1.2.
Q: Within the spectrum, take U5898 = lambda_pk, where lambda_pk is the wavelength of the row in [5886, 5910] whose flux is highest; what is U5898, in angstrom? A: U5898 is 5908.0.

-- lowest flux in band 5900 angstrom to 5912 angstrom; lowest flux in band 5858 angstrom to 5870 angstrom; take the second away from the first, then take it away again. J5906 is -12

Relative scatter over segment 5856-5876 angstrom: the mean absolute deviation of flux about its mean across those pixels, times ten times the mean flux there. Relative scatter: 210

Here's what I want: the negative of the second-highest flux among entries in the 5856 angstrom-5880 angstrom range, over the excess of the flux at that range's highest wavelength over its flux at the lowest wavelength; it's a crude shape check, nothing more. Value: 5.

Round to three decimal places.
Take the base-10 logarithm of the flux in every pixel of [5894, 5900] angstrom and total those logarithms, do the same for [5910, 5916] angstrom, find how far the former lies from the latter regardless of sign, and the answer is 0.013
